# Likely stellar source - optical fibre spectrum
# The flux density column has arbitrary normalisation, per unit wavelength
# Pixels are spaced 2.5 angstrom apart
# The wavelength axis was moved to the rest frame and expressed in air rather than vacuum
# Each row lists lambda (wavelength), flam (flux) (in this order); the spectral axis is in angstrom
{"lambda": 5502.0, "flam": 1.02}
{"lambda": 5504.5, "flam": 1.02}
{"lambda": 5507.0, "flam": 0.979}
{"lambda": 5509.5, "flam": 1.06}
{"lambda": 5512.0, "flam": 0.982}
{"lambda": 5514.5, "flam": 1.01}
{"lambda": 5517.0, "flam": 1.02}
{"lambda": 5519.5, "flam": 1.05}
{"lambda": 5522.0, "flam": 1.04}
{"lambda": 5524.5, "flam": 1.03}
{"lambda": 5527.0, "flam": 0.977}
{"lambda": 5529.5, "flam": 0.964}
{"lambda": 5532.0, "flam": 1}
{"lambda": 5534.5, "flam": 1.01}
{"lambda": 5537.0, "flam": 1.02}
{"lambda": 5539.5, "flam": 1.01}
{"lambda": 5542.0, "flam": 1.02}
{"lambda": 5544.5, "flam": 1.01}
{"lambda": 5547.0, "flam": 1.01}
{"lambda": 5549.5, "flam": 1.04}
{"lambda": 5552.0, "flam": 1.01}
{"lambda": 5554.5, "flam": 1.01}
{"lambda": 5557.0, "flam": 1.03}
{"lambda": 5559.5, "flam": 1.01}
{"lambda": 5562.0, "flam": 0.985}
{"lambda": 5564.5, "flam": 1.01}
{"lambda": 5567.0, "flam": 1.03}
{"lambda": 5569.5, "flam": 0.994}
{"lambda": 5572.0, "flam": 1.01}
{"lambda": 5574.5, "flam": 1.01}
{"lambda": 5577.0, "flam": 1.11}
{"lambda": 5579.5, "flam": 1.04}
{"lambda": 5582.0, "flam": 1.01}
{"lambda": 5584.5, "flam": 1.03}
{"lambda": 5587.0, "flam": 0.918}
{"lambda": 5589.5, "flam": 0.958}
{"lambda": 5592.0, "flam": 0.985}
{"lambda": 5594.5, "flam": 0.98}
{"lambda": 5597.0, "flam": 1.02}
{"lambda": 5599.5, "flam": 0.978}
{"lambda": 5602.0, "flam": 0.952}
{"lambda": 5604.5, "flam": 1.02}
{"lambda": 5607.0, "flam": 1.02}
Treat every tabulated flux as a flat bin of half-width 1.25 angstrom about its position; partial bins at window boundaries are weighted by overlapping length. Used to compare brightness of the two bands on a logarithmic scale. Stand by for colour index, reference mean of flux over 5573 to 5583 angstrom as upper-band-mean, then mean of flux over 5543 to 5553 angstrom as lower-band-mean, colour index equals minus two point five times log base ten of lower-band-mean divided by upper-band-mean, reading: 0.03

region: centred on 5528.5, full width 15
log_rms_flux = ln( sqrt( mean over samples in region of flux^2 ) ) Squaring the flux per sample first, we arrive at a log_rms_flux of 0.004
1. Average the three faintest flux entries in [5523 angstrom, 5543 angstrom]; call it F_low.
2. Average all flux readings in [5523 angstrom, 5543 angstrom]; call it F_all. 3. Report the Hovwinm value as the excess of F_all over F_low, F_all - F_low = 0.024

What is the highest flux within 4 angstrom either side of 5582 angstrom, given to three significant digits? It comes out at 1.04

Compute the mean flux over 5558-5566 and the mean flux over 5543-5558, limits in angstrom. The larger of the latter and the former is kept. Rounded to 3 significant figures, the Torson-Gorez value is 1.02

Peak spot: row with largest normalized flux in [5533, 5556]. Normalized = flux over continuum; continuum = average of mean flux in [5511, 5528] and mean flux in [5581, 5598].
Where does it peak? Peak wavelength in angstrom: 5549.5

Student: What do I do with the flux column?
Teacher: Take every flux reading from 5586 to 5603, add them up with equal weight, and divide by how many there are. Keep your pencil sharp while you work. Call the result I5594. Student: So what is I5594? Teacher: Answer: 0.97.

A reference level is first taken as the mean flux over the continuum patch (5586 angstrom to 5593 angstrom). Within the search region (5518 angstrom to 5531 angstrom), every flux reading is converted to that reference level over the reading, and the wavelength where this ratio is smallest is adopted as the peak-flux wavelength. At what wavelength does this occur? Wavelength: 5519.5 angstrom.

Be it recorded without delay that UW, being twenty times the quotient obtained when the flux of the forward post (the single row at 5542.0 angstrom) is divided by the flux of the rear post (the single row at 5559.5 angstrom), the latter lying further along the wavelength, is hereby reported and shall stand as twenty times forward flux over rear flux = 20.2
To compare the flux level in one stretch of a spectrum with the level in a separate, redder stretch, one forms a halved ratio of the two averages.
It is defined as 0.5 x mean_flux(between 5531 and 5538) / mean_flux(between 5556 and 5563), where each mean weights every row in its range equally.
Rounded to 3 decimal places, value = 0.501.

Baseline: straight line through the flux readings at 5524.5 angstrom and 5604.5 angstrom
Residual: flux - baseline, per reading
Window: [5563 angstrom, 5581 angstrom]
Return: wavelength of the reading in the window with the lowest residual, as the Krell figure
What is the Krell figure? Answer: 5569.5 angstrom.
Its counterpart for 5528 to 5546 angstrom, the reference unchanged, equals 5529.5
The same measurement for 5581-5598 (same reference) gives 5587.0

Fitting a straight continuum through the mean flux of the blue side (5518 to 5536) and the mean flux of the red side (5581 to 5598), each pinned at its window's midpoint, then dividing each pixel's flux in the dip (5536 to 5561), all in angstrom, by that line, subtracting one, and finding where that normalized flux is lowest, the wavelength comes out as 5539.5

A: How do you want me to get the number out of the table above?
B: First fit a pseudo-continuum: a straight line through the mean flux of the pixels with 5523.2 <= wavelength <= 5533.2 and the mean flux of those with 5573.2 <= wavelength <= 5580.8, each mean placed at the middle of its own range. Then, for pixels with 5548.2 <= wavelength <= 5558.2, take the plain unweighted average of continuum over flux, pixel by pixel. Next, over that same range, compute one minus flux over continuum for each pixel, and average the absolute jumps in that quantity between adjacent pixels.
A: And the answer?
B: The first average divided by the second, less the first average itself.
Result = 57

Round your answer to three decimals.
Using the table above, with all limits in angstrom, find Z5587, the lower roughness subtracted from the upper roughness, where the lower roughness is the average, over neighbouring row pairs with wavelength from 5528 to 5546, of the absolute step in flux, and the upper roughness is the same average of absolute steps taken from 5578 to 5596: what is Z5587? 0.025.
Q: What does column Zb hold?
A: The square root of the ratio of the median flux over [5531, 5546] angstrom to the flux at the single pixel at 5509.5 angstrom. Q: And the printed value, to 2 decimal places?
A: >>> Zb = 0.98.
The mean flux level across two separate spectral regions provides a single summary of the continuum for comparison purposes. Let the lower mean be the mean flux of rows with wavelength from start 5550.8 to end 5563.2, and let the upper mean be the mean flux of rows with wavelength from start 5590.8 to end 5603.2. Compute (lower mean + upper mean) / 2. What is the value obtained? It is 0.996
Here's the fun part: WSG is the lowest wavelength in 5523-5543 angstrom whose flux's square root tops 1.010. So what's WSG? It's 5524.5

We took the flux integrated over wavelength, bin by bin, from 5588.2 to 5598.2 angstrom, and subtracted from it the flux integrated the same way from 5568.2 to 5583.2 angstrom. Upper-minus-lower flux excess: -5.6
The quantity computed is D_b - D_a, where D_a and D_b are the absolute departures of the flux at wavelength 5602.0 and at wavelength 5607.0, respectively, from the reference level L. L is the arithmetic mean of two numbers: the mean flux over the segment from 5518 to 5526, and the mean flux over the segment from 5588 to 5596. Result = -0.04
